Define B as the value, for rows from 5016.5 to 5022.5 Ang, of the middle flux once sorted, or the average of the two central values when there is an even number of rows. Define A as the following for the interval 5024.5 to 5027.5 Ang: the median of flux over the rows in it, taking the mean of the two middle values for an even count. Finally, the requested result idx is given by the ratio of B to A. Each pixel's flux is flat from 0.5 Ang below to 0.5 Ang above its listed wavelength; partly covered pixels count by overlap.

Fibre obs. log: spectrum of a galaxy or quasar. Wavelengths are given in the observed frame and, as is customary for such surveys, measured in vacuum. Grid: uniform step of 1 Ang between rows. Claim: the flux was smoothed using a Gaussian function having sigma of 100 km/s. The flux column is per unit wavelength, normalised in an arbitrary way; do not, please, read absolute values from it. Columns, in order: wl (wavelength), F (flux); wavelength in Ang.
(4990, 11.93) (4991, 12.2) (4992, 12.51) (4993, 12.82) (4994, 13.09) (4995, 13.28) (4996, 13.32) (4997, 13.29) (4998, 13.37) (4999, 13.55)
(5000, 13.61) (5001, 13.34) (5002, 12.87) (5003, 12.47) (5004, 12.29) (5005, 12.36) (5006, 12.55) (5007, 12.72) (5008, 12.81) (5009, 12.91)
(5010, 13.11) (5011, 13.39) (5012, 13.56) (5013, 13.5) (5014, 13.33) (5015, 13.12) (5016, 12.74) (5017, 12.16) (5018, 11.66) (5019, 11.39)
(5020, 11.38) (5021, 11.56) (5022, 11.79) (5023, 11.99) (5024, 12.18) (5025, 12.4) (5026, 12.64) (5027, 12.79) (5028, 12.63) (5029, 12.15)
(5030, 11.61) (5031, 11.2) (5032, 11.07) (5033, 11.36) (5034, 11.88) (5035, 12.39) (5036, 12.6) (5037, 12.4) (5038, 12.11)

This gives 0.92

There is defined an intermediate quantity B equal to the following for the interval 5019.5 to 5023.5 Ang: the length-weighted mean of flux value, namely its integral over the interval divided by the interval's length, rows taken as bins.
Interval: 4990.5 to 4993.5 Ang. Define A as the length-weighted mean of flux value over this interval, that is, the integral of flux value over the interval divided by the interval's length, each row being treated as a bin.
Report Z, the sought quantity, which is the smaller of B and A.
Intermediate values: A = 12.5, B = 11.7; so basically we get 11.7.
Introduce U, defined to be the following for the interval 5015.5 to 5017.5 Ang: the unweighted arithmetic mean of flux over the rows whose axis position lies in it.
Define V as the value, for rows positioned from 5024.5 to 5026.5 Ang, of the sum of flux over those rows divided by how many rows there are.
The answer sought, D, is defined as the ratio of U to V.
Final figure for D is 0.99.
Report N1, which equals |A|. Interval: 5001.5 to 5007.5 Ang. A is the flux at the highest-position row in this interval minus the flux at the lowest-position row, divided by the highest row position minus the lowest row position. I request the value 0.03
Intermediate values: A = 0.0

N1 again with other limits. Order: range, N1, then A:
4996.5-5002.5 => 0.08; -0.1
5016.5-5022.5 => 0.07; -0.1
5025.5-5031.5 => 0.29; -0.3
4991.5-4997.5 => 0.16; 0.2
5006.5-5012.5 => 0.17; 0.2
